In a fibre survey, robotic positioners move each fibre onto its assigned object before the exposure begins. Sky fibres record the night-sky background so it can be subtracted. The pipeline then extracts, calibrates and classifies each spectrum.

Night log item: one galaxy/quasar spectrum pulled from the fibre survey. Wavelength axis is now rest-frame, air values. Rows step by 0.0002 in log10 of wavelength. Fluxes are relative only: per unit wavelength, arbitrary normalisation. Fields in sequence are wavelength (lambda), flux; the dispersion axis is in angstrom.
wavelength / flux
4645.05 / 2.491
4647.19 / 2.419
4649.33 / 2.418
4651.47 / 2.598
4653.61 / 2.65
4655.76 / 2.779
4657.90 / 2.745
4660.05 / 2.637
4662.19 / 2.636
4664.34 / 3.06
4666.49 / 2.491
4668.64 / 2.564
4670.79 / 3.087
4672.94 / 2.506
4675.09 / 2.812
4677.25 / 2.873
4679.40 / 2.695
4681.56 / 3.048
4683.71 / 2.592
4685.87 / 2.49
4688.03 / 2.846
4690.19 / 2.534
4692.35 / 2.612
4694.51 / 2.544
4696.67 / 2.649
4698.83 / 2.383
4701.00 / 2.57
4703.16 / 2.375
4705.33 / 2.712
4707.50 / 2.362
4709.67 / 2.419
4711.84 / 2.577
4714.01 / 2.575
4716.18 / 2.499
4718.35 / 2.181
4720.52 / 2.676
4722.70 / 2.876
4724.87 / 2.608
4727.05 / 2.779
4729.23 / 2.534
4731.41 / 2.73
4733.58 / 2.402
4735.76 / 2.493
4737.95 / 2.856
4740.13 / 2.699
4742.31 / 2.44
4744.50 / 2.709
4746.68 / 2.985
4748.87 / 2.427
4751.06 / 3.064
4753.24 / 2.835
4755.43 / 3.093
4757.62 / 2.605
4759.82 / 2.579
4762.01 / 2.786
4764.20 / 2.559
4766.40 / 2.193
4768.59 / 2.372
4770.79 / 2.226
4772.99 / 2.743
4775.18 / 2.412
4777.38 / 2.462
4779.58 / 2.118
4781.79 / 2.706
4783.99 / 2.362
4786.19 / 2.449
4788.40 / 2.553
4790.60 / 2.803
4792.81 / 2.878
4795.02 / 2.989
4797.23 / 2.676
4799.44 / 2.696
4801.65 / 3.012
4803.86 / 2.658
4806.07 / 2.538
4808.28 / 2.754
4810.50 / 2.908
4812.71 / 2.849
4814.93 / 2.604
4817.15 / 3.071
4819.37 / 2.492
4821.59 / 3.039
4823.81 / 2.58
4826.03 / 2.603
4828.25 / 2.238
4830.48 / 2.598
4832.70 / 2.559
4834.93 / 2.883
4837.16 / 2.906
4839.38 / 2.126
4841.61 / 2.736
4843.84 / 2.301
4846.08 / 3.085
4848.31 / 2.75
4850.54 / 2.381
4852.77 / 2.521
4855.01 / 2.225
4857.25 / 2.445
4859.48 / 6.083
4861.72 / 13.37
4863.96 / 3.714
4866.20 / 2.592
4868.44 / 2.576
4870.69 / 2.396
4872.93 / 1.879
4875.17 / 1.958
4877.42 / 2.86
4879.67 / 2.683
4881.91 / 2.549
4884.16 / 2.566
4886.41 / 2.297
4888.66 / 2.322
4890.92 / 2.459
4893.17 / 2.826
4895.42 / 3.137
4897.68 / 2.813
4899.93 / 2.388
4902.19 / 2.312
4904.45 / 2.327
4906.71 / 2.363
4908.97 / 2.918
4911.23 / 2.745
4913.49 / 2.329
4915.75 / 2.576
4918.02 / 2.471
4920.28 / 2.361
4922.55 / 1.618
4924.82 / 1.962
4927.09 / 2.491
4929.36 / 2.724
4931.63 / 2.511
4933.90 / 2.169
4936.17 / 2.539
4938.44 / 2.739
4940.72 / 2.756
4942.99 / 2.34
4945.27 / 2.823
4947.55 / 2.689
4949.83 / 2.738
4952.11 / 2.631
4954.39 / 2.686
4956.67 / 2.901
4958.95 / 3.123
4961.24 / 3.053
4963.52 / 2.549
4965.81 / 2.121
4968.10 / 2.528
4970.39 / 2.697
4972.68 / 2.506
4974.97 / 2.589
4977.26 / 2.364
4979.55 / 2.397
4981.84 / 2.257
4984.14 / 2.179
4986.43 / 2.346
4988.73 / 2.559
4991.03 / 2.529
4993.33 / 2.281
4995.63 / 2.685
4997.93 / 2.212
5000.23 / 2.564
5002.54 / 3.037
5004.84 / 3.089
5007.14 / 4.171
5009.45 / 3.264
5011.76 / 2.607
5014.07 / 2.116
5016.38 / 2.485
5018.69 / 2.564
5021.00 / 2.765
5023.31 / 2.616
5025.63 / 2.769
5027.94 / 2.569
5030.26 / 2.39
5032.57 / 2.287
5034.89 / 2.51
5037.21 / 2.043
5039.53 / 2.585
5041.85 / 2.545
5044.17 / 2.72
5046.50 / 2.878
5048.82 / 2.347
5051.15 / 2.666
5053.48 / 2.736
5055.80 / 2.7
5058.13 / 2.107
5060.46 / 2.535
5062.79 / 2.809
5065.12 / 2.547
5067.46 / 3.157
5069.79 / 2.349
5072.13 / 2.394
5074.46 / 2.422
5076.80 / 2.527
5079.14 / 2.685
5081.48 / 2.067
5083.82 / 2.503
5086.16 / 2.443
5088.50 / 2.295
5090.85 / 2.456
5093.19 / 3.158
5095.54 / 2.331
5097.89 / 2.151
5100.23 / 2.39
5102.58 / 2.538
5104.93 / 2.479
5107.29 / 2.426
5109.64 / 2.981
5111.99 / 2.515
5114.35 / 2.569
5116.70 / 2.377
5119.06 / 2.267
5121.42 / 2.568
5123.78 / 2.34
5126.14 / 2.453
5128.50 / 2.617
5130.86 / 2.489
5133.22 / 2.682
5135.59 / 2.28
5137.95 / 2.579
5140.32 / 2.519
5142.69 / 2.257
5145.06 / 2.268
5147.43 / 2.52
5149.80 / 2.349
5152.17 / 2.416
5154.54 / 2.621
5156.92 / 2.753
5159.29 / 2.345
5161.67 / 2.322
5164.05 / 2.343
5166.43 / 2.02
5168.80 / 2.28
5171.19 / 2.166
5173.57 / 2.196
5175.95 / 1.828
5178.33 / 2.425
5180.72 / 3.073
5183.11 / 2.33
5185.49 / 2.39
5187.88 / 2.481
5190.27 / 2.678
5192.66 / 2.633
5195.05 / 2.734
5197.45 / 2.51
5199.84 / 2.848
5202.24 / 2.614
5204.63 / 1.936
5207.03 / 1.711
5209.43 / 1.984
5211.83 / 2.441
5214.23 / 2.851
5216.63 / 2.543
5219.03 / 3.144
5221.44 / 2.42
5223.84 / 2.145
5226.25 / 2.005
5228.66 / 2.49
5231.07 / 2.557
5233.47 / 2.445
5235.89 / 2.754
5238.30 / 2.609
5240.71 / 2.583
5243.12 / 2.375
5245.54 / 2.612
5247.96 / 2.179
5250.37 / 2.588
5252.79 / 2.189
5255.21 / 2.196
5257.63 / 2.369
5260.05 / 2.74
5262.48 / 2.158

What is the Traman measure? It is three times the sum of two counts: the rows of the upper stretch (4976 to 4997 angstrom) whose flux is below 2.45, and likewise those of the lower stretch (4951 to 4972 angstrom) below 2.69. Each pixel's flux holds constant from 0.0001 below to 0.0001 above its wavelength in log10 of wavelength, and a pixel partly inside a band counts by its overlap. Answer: 33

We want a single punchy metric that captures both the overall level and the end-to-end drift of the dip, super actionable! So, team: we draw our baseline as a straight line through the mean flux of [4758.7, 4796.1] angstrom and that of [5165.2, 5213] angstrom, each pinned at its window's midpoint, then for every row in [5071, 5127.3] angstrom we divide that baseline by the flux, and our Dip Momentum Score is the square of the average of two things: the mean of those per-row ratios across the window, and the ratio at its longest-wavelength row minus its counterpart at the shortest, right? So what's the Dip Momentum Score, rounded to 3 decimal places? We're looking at 0.223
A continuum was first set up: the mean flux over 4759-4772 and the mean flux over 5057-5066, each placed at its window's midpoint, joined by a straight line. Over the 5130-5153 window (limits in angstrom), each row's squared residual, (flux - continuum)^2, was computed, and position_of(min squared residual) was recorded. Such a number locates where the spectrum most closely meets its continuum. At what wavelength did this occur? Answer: 5147.43 angstrom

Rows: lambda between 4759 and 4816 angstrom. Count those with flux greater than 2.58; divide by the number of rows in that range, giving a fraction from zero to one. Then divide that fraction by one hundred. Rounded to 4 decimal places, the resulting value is 0.0054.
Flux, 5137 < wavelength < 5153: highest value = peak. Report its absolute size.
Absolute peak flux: 2.58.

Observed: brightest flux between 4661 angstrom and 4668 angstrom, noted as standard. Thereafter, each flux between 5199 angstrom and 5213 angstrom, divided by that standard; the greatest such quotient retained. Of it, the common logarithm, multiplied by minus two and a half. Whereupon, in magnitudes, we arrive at 0.08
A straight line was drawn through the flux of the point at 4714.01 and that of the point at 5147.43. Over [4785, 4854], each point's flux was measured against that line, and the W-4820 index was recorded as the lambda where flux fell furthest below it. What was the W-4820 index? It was 4839.38 angstrom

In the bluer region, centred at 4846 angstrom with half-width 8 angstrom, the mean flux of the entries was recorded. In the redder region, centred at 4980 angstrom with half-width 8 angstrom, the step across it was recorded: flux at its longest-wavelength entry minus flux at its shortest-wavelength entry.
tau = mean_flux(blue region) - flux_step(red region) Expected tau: 2.72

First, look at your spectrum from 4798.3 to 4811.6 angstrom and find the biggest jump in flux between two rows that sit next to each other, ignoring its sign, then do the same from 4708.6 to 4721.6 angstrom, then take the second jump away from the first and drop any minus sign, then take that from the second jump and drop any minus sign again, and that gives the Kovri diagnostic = 0.35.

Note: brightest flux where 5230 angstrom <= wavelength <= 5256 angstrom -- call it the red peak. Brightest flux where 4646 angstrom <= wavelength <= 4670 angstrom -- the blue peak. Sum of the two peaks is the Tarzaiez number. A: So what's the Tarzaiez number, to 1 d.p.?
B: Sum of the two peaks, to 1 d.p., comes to 5.8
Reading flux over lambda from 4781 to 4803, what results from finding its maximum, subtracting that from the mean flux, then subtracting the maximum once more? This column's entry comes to -3.3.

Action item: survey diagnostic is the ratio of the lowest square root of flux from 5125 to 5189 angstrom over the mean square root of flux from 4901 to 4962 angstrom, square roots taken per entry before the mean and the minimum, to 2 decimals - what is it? 0.85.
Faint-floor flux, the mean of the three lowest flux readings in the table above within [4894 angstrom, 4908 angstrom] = 2.33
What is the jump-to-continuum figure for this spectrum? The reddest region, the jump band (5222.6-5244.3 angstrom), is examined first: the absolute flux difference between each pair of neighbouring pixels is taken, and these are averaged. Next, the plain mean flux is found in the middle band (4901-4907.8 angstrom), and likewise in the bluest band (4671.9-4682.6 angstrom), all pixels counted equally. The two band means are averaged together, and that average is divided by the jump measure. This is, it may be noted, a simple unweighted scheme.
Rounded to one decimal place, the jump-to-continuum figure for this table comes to 13.7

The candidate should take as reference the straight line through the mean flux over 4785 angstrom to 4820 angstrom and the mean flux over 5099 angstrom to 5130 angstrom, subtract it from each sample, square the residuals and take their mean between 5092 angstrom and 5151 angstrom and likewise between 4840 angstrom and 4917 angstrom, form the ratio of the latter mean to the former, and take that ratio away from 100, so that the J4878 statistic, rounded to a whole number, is 17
